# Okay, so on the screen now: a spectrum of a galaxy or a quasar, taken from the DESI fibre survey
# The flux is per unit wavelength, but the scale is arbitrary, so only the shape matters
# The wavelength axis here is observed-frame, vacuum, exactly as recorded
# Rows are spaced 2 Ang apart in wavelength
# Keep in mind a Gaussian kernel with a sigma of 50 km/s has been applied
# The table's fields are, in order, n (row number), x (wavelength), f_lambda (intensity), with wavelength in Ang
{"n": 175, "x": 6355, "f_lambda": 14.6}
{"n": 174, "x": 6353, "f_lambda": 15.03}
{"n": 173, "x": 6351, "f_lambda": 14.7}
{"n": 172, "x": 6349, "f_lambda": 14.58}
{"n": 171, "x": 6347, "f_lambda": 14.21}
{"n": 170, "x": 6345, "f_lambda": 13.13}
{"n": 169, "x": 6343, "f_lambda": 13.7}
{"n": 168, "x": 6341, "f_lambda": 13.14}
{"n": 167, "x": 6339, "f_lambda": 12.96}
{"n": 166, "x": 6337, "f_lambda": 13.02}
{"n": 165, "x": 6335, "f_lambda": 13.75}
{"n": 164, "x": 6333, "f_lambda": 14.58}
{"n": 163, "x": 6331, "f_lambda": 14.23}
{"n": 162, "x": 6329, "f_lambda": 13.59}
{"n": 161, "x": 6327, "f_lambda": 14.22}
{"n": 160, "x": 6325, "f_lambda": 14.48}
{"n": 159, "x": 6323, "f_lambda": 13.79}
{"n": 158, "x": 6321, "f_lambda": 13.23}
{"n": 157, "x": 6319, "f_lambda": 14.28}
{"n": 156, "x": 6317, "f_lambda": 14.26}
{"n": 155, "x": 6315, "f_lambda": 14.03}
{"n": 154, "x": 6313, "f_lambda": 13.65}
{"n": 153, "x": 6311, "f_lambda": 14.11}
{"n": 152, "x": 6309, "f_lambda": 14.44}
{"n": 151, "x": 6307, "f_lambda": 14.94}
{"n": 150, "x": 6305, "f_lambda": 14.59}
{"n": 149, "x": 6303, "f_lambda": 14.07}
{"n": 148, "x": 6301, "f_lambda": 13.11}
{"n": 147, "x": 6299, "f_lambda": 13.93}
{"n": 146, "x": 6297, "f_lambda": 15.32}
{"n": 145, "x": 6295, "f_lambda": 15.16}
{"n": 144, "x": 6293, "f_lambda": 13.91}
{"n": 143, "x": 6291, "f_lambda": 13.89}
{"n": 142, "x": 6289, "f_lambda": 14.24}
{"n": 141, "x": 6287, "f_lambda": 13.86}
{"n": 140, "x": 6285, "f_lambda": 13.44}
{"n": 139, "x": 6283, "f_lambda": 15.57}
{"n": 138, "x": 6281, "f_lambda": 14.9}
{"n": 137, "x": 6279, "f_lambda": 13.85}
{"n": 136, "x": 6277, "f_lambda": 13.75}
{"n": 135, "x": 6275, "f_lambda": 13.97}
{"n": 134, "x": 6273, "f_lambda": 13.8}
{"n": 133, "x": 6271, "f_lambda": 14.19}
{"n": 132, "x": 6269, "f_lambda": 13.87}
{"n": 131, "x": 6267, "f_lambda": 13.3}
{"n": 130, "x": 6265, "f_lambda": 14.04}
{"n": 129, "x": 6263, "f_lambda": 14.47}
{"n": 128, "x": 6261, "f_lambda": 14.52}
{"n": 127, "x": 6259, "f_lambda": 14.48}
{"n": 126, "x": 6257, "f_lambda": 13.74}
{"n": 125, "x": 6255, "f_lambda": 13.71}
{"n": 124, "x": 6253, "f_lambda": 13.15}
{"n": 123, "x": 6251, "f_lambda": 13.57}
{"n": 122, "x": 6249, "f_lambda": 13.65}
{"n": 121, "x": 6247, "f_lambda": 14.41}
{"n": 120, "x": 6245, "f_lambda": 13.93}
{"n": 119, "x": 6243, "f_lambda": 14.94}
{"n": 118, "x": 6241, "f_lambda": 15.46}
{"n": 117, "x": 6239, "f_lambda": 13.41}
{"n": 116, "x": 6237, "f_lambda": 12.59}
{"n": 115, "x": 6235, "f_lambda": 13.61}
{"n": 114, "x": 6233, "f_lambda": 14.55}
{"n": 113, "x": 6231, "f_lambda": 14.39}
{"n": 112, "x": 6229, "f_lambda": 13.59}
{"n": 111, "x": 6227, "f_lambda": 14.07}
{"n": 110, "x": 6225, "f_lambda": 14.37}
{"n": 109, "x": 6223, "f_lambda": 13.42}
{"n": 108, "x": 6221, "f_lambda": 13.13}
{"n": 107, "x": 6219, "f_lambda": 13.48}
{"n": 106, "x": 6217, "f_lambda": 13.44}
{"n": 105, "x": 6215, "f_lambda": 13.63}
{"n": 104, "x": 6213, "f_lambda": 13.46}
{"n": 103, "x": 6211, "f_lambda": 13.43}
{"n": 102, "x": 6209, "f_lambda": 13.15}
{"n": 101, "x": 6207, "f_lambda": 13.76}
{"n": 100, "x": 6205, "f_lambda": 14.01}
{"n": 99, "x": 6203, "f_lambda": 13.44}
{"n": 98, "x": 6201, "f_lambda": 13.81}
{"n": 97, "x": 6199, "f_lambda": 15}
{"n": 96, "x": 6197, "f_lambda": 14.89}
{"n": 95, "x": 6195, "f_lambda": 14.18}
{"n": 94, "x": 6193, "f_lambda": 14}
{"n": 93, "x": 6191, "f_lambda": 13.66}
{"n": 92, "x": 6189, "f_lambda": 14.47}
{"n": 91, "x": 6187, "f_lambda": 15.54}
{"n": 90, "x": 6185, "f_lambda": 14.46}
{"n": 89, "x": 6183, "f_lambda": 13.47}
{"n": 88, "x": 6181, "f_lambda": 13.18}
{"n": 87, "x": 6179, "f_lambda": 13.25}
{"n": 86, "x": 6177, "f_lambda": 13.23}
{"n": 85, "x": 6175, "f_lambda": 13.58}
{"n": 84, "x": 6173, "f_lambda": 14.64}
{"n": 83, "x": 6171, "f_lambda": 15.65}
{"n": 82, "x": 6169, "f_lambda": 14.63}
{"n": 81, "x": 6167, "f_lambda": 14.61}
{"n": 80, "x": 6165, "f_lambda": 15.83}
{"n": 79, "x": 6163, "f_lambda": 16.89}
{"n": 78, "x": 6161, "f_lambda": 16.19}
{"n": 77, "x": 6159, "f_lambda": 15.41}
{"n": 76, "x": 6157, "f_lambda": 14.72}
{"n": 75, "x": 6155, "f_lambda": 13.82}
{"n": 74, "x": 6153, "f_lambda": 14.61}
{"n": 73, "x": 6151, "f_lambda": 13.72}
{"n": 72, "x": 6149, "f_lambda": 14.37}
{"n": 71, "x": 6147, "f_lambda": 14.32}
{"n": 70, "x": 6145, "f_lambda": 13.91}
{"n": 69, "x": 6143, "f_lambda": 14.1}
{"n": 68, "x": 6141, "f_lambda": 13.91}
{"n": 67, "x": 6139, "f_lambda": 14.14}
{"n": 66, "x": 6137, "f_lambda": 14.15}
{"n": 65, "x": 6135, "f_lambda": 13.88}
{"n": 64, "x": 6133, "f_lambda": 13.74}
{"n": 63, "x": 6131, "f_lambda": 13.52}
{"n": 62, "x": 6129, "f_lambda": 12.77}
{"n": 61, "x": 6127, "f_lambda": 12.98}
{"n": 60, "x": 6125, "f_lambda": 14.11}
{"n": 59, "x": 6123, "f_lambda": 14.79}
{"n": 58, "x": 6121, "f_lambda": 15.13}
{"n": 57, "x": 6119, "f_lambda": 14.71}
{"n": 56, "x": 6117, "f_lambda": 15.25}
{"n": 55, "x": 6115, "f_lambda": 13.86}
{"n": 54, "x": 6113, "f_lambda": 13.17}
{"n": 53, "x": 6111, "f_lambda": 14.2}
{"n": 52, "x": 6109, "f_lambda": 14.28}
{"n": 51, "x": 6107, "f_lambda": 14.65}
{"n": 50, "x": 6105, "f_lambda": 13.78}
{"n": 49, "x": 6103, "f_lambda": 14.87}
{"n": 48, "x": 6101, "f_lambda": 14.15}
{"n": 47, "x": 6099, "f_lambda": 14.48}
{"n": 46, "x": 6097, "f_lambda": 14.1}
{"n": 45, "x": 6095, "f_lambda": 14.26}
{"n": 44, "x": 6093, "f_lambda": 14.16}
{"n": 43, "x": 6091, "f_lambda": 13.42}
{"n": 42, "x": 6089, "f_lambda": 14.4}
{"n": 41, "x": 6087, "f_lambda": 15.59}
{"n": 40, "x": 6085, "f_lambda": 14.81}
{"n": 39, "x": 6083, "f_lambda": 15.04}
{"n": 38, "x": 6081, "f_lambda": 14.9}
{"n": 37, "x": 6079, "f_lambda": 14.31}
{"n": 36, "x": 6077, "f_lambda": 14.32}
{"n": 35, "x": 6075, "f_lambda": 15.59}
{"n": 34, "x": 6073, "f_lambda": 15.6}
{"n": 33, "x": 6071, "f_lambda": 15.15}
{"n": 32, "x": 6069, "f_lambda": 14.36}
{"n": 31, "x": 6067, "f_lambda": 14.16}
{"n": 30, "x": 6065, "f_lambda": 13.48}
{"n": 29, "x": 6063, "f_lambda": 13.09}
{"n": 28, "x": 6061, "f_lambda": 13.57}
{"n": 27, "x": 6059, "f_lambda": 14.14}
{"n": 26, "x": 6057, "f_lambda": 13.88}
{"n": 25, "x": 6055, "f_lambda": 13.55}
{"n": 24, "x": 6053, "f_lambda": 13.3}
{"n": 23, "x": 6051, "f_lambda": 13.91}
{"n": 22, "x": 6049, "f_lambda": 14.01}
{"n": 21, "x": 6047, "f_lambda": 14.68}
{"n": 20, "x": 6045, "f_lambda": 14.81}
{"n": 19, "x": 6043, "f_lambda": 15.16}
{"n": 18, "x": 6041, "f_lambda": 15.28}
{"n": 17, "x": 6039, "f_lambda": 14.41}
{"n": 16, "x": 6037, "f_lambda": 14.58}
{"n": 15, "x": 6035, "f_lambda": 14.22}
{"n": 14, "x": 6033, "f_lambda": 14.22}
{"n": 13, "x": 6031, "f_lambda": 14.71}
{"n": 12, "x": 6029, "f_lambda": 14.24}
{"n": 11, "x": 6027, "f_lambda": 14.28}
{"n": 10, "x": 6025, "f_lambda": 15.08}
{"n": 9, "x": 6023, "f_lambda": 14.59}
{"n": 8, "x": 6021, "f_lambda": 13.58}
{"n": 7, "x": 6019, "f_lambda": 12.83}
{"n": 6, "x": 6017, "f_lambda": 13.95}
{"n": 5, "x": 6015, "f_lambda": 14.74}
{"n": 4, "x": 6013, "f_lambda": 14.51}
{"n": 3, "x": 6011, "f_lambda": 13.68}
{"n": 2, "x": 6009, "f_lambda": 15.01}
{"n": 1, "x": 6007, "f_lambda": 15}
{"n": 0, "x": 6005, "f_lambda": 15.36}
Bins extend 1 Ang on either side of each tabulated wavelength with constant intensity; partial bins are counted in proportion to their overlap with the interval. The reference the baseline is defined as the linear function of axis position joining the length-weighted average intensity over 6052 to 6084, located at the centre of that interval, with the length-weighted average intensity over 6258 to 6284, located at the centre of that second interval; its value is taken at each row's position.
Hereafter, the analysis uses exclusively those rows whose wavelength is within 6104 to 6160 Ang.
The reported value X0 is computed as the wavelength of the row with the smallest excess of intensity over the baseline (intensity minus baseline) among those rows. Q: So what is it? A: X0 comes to 6129 Ang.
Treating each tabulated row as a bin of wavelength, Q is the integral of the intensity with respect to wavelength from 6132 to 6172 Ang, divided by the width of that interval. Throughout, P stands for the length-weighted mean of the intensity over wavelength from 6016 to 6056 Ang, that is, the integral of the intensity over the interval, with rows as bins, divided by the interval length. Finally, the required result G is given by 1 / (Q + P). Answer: 0.0346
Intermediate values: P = 14.3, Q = 14.6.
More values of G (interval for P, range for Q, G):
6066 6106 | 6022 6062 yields 0.0346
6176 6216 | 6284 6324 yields 0.0357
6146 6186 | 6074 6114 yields 0.0345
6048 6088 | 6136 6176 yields 0.0345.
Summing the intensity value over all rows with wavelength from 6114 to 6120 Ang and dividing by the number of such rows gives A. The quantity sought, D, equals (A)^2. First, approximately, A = 14.6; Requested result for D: 213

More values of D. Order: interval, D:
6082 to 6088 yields 229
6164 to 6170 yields 226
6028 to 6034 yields 207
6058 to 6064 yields 185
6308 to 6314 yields 198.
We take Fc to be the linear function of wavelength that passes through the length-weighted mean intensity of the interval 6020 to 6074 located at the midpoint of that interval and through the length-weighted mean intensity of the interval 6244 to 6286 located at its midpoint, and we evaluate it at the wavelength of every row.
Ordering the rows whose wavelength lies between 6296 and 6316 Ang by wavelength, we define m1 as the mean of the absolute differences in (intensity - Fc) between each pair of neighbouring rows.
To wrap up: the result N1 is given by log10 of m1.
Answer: -0.20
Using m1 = 0.6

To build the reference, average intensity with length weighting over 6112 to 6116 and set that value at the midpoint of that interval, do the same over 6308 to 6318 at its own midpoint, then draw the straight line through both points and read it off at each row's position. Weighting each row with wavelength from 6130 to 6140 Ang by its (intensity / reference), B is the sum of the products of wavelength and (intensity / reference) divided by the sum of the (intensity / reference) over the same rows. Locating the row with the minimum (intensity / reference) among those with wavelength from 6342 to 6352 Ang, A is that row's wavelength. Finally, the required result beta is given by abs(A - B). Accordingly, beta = 210.0 Ang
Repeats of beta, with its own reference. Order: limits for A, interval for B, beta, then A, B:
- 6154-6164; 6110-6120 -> 39.9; 6155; 6115.1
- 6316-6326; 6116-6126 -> 200.1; 6321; 6120.9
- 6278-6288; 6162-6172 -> 118.1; 6285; 6166.9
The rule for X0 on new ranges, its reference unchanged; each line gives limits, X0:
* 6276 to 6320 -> 6301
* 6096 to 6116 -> 6113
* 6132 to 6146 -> 6133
